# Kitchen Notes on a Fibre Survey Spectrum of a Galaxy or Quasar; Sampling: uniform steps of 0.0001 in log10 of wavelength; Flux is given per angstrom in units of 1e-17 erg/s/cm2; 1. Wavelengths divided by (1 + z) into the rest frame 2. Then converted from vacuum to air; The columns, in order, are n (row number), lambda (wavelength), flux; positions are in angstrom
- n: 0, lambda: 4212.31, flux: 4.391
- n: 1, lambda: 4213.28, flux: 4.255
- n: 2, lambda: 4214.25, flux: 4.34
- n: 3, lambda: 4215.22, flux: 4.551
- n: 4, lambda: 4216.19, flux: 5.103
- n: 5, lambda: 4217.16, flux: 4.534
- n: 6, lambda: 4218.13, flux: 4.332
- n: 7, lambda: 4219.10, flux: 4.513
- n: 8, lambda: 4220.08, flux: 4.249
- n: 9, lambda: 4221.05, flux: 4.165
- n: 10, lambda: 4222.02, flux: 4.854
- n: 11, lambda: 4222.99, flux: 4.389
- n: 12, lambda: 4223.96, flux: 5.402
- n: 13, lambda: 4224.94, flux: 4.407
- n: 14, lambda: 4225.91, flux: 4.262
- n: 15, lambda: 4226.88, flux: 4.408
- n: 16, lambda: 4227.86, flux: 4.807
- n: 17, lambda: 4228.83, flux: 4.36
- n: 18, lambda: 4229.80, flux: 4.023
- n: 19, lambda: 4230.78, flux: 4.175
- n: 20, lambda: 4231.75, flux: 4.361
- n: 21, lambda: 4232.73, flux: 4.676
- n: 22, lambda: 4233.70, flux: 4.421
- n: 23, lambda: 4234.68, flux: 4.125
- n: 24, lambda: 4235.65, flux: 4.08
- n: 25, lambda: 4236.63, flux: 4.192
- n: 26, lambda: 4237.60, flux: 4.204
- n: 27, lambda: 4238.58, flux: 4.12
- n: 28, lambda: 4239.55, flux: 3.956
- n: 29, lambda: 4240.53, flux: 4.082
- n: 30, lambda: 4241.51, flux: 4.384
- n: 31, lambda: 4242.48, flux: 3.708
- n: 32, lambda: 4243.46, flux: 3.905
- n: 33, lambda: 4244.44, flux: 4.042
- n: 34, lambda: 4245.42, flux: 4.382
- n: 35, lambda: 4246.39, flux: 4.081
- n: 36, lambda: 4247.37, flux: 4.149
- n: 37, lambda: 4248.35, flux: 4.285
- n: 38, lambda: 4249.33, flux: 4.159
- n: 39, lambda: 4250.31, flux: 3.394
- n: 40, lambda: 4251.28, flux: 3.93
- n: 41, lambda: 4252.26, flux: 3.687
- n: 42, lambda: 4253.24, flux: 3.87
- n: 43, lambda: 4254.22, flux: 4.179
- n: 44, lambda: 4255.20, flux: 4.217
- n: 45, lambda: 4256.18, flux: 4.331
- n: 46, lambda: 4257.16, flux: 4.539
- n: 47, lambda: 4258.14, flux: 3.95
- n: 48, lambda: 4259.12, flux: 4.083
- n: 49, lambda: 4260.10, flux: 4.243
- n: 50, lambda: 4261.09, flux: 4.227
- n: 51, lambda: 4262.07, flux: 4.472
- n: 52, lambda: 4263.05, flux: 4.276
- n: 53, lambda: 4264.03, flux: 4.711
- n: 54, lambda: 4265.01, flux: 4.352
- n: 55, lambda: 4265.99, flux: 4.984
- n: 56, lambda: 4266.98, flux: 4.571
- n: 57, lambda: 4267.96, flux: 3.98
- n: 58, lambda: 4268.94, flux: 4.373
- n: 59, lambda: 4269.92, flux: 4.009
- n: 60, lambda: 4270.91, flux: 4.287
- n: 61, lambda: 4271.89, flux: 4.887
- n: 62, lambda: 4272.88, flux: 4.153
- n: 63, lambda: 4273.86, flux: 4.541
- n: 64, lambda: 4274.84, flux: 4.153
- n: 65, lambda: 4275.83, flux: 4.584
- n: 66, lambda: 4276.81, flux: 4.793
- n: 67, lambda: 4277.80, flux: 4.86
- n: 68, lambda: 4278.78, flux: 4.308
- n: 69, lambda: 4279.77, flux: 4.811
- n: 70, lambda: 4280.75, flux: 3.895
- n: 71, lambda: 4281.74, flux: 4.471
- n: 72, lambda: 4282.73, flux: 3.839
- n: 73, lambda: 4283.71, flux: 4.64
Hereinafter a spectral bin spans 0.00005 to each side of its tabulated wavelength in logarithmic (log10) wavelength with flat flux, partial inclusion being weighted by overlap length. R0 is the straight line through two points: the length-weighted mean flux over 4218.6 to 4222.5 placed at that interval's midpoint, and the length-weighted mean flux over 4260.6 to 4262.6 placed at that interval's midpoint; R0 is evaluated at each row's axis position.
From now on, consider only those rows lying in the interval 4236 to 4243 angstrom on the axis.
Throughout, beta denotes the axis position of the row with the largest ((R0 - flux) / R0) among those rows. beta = 4242.48 angstrom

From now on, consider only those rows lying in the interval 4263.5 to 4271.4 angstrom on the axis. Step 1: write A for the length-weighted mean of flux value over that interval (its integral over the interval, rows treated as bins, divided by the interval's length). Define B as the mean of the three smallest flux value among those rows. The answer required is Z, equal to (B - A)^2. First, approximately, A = 4.41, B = 4.09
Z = 0.100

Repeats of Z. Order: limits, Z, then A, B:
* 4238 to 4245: 0.030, 4.03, 3.86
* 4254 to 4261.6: 0.022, 4.22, 4.07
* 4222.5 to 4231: 0.106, 4.48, 4.15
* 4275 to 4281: 0.081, 4.55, 4.26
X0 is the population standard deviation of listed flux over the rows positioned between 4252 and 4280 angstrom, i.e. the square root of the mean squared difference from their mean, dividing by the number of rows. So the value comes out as 0.32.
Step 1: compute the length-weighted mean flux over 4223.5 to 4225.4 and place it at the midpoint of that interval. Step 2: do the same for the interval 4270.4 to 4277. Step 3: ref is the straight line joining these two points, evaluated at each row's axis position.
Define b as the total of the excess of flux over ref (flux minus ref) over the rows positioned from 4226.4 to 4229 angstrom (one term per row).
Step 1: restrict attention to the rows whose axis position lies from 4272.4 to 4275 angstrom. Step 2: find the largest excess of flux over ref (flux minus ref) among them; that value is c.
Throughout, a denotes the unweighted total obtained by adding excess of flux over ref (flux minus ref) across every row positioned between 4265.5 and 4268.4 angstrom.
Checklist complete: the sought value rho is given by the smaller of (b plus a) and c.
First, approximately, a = 0.0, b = -1.0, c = 0.07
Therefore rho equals -1.0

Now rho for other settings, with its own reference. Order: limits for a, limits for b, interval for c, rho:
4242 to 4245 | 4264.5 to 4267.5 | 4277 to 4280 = -2.2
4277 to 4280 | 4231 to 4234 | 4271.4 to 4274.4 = -0.3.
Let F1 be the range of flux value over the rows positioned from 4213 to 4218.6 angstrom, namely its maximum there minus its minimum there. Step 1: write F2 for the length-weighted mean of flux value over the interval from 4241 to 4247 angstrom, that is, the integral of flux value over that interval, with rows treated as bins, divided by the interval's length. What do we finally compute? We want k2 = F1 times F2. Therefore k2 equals 3.5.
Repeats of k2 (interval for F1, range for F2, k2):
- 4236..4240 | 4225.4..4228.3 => 1.1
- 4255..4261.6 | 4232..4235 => 2.6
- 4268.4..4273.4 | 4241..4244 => 3.5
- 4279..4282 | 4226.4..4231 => 4.0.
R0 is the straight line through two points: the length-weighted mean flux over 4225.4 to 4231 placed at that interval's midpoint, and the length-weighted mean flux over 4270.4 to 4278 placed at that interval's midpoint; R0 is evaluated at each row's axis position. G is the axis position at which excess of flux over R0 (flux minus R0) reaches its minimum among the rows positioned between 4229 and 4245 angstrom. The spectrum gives 4242.48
